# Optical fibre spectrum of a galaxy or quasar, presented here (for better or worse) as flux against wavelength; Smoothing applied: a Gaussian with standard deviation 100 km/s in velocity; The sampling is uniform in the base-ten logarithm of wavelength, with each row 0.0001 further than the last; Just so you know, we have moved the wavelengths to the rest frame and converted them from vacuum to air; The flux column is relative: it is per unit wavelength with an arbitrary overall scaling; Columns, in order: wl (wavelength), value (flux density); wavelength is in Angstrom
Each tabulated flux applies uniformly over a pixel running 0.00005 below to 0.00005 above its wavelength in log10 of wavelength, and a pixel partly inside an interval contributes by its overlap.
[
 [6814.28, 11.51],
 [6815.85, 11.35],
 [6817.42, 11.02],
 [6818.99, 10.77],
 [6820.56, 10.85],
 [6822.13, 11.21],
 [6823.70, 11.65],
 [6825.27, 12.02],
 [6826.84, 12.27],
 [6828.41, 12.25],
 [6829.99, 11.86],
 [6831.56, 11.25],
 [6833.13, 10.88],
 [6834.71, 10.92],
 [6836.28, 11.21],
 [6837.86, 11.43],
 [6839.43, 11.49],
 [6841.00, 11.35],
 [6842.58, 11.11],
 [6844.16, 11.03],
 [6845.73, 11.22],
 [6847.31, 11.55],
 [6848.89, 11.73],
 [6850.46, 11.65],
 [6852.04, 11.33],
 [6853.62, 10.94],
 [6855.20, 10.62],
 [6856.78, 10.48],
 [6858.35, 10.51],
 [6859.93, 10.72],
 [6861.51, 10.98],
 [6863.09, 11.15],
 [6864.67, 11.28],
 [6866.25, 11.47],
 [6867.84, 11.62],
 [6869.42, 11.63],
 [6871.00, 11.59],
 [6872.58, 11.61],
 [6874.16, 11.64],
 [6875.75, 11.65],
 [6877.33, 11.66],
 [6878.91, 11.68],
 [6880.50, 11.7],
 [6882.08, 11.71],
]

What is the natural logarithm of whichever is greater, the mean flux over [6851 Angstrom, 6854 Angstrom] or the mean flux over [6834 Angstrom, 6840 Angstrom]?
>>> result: 2.42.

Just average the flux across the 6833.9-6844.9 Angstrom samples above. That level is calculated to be 11.2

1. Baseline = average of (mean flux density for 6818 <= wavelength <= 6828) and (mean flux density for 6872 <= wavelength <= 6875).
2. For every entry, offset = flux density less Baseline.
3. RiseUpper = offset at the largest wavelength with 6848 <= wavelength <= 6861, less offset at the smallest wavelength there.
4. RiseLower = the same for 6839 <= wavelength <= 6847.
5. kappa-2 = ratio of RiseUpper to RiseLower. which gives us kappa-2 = 3.7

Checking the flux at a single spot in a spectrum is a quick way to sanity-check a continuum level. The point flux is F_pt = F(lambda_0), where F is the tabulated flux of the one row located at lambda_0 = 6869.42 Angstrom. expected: 11.63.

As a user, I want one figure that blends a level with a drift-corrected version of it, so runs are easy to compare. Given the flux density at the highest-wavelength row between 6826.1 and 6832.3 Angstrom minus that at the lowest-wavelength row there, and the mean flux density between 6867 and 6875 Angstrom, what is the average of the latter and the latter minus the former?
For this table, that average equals 12.1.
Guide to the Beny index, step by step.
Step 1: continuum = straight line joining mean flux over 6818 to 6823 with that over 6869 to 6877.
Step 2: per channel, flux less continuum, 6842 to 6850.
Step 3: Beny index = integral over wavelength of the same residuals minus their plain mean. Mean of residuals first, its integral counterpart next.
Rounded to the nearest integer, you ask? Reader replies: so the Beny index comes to 0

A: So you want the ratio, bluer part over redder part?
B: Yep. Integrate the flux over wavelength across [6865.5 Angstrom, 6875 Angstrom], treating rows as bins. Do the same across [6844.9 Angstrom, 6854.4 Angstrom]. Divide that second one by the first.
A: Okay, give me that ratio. 0.98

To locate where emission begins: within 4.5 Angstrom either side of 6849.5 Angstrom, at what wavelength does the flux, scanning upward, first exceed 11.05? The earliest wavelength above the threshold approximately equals 6845.73 Angstrom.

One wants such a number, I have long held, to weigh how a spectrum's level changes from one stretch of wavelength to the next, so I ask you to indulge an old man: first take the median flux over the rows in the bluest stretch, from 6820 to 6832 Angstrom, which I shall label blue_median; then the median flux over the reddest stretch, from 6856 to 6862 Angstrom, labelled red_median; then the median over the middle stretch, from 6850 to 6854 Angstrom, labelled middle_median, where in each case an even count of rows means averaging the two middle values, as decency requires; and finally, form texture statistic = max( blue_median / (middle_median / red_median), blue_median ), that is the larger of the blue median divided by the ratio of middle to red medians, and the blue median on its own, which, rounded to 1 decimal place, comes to 11.8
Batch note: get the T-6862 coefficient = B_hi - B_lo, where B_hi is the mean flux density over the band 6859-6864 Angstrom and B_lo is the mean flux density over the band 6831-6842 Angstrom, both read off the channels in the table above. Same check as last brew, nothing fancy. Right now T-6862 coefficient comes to -0.27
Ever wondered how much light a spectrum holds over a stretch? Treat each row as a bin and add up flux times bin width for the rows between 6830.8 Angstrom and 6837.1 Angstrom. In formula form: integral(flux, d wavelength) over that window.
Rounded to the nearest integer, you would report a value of 70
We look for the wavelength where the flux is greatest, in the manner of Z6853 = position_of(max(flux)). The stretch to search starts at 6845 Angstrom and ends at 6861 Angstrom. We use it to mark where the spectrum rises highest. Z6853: 6848.89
